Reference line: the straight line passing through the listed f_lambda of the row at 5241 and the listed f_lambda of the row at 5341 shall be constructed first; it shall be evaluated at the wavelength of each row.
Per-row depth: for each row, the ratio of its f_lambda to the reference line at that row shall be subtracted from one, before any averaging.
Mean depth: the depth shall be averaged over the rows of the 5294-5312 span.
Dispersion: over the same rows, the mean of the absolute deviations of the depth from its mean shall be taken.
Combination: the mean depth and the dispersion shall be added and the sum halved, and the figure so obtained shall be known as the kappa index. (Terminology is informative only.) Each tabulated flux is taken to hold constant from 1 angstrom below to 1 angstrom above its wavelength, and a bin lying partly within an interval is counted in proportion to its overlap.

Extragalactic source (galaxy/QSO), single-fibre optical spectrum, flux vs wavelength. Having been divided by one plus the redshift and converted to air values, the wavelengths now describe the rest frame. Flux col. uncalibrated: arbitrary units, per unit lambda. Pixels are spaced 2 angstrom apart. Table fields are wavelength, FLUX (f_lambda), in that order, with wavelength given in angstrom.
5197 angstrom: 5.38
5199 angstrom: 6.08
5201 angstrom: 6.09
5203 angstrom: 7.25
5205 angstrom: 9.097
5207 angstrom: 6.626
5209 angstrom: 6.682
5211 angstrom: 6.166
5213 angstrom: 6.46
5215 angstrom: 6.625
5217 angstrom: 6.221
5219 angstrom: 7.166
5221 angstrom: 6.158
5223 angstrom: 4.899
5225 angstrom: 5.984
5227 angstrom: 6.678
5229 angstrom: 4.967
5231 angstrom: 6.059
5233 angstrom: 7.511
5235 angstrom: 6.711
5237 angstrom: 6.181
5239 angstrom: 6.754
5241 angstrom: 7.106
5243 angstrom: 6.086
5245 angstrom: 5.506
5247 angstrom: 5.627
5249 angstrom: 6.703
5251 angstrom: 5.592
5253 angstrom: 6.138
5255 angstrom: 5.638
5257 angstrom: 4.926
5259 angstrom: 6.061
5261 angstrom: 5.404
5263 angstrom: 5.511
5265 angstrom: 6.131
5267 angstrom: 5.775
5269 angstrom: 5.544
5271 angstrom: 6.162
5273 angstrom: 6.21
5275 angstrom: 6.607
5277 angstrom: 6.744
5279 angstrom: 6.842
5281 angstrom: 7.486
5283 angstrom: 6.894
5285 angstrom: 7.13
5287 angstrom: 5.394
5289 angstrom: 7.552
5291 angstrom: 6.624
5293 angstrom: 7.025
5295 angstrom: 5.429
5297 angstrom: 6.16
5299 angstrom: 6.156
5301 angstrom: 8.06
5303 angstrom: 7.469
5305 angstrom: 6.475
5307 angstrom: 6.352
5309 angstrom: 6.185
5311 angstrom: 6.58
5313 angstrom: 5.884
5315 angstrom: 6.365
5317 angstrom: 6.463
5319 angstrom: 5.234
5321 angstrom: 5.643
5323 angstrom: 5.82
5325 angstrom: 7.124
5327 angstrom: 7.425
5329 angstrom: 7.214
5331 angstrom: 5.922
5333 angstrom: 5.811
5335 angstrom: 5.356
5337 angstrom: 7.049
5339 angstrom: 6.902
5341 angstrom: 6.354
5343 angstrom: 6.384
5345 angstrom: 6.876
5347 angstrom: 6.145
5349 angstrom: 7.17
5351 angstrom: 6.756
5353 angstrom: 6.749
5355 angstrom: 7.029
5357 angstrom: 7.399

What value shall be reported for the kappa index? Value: 0.050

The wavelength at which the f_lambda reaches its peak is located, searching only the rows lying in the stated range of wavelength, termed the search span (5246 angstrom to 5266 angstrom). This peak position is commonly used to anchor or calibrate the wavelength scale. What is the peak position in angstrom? 5249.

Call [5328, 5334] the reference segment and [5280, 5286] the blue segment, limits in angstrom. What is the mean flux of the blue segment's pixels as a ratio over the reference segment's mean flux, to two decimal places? 1.14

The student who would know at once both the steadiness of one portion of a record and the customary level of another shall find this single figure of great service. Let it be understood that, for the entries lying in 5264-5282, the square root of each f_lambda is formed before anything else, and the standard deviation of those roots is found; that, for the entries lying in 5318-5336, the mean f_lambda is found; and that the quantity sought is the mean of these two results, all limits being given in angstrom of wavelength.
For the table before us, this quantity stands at 3.14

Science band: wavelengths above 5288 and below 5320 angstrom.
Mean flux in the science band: 6.5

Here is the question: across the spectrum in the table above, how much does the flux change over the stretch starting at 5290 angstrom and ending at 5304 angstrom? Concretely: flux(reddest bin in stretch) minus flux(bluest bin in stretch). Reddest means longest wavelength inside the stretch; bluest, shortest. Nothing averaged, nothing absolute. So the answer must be 0.8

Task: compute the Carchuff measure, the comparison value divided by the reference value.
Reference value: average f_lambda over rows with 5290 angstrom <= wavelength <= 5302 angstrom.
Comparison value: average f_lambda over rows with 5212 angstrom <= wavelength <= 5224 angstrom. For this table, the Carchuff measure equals 0.95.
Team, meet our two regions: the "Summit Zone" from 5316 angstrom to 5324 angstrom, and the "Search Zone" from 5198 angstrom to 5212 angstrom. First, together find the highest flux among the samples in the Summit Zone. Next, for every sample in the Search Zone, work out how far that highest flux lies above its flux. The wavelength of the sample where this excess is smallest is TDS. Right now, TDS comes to 5205 angstrom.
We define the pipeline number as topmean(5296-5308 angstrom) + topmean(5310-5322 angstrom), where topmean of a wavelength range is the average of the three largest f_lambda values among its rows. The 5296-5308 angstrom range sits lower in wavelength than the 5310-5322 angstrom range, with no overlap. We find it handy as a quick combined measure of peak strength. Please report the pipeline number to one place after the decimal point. 13.8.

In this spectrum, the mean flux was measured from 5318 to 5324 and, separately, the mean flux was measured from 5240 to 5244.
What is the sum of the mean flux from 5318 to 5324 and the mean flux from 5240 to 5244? 12.2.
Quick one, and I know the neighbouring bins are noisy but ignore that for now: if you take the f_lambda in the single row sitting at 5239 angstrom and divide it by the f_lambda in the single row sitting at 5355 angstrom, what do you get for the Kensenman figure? 0.96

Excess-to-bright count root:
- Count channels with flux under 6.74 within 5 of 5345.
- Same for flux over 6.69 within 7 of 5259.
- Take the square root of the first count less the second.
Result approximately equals 1.7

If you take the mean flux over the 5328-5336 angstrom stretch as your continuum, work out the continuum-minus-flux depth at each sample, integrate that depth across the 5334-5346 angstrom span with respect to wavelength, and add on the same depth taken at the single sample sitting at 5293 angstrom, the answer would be -5.9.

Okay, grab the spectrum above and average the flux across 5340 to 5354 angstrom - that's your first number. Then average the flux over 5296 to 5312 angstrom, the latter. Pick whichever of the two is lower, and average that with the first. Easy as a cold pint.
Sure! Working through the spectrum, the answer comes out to 6.63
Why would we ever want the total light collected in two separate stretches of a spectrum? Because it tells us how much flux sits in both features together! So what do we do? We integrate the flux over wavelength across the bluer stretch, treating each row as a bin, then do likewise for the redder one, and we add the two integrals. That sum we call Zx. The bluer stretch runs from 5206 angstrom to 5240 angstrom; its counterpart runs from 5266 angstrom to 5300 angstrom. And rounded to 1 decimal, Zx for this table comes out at 435.2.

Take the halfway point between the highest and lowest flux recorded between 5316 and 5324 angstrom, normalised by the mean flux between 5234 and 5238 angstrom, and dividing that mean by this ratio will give 7.1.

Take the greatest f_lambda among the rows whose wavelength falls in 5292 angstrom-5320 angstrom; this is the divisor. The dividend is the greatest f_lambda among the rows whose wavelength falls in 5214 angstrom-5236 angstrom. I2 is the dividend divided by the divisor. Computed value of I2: 0.93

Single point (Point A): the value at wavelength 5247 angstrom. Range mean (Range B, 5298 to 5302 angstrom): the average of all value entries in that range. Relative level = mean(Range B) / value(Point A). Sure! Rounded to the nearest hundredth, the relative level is 1.26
